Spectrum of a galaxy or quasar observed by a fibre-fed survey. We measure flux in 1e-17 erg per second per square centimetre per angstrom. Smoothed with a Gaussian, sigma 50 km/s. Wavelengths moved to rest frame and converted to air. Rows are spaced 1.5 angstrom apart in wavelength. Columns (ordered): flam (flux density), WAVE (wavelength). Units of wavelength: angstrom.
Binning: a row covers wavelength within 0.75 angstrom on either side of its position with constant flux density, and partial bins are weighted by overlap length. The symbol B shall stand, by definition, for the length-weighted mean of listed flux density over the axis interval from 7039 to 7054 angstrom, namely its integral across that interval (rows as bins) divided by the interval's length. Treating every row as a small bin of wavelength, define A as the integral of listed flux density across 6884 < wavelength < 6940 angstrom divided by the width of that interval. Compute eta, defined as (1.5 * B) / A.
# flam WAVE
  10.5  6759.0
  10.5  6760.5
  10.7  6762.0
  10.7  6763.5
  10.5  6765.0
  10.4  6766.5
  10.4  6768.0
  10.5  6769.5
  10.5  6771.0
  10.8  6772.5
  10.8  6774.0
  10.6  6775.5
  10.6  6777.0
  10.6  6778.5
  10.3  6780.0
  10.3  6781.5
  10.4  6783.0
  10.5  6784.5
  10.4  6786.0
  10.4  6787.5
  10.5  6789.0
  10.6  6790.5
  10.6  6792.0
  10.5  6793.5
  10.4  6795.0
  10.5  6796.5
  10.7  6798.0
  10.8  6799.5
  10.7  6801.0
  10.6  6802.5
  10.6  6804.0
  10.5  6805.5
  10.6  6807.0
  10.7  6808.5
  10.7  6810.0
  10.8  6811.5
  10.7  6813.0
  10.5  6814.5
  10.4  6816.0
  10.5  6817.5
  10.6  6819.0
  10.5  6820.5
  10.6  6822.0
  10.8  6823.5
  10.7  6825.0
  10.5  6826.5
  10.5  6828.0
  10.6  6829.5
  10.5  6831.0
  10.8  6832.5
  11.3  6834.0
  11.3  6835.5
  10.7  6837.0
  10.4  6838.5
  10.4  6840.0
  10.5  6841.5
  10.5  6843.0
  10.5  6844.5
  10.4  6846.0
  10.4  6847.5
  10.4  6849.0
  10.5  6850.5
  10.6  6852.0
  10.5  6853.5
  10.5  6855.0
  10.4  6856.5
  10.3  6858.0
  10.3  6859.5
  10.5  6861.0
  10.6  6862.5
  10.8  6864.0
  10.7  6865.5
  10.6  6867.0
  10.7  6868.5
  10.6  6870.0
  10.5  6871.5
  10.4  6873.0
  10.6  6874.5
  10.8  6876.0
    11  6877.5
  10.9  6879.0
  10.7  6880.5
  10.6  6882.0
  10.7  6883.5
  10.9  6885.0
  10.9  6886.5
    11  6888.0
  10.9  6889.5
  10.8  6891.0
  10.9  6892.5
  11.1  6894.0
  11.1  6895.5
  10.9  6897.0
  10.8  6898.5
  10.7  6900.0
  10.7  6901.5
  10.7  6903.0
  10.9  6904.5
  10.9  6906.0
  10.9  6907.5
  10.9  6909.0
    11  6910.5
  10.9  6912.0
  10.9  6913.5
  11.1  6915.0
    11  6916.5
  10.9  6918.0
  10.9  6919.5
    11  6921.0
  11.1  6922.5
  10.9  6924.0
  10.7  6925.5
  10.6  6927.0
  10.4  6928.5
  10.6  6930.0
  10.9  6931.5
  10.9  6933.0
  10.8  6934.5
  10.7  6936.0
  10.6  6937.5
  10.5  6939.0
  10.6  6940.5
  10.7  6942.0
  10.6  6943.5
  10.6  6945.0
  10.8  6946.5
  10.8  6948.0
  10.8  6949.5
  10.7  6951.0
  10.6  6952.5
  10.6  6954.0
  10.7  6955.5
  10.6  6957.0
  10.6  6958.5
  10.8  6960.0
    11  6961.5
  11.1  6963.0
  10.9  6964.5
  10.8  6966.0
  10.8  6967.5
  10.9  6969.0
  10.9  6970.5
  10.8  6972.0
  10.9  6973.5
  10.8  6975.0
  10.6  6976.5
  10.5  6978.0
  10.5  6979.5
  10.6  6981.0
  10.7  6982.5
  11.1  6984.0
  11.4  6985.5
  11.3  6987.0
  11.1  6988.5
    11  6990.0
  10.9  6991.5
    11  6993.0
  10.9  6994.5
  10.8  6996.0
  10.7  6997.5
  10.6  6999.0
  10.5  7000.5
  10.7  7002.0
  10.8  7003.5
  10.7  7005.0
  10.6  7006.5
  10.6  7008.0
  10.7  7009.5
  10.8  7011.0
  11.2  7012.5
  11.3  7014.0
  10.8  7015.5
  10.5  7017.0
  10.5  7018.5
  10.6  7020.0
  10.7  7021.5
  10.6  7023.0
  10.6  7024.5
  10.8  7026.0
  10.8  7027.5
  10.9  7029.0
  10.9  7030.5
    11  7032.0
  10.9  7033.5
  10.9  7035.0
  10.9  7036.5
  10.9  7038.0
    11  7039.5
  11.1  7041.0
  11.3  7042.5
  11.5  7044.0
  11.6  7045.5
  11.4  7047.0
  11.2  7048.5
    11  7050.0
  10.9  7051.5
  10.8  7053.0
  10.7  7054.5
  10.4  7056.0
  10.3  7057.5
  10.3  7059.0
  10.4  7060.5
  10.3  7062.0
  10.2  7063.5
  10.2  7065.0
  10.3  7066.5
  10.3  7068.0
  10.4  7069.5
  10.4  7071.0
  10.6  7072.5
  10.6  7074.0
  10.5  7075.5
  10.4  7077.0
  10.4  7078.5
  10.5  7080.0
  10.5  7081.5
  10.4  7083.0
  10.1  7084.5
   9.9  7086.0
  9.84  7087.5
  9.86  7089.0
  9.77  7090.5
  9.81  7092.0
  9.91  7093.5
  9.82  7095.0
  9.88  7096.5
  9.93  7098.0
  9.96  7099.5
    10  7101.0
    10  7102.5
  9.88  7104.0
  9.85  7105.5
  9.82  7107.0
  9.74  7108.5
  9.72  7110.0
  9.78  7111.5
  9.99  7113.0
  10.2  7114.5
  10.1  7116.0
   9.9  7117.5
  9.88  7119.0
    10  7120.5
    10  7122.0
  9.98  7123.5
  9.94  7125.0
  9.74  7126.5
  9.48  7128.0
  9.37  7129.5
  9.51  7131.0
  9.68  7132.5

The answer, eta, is 1.55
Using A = 10.8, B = 11.2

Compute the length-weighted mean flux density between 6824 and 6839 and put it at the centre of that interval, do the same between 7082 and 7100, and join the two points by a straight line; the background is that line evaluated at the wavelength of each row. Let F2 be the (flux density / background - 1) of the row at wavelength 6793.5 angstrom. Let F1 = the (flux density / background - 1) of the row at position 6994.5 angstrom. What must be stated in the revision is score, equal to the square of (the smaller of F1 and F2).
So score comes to 0.0011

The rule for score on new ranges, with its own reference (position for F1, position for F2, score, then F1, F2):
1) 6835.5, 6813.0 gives 0.0001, 0.054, -0.01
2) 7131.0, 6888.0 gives 0.0010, -0.031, 0.04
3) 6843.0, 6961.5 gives 0.0004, -0.019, 0.06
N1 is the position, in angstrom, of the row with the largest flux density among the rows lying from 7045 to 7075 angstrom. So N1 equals 7045.5 angstrom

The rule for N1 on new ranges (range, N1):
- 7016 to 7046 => 7045.5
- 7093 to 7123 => 7114.5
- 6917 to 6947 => 6922.5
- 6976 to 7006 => 6985.5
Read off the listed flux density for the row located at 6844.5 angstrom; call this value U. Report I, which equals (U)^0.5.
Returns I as 3.24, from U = 10.5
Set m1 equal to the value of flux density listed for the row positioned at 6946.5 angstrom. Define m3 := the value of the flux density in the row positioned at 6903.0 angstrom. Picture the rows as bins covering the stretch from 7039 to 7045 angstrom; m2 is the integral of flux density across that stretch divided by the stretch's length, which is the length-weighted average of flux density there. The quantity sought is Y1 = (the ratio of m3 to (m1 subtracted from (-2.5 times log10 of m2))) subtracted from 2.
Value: 2.80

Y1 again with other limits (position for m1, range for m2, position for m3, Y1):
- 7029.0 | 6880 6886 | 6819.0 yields 2.79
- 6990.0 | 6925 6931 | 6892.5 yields 2.80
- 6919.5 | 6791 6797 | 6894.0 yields 2.83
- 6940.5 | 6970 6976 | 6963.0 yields 2.84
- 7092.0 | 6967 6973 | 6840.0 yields 2.84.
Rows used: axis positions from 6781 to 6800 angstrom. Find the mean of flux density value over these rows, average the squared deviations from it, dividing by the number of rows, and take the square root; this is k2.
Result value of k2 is 0.13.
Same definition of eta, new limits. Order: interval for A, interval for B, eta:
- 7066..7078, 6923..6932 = 1.54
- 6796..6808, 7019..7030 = 1.51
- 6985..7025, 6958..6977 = 1.50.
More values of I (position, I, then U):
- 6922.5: 3.33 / 11.1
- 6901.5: 3.27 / 10.7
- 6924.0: 3.30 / 10.9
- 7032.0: 3.32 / 11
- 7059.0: 3.21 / 10.3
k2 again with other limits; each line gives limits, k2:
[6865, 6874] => 0.11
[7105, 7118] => 0.16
